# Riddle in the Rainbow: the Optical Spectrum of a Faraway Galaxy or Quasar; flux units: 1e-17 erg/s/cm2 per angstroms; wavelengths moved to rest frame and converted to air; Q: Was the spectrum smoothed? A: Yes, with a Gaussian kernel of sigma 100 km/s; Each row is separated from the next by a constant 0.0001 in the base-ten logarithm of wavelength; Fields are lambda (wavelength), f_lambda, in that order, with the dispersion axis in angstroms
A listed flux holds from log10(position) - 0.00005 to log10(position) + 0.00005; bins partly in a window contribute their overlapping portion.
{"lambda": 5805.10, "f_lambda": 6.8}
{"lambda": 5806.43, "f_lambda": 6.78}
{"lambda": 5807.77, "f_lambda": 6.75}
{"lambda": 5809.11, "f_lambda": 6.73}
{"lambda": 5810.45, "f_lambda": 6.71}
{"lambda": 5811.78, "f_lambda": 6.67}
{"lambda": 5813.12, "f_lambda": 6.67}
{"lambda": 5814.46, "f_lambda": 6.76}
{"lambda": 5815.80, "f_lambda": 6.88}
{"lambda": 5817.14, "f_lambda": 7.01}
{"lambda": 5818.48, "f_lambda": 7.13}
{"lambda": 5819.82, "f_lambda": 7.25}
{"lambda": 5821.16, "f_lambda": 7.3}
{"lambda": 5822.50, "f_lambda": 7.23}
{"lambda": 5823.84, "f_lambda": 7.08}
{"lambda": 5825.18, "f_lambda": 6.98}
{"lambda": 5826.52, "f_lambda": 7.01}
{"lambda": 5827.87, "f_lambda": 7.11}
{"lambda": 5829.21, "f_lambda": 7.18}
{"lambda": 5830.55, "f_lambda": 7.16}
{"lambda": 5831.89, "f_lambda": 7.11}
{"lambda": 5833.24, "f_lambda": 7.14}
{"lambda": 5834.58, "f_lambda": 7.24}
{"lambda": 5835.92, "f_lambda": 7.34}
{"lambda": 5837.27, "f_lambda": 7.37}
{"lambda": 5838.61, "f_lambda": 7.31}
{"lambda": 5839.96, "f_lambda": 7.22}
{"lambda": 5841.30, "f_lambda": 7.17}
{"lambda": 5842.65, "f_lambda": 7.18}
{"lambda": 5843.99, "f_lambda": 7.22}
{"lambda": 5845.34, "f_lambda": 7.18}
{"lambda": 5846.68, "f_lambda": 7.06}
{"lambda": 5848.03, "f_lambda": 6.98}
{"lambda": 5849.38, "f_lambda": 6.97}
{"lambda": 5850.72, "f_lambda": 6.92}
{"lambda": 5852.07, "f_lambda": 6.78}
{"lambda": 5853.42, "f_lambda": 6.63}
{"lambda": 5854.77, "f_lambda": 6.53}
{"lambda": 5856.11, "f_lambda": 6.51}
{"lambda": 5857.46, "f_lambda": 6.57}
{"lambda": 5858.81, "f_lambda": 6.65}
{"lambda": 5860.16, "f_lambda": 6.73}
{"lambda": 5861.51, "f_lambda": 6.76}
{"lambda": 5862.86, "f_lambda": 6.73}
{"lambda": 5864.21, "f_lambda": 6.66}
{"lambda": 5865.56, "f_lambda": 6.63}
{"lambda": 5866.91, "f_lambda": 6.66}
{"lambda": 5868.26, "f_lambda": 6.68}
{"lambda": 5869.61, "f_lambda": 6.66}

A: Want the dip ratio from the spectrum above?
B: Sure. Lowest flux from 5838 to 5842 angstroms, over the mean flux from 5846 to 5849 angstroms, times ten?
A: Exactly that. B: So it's 10.2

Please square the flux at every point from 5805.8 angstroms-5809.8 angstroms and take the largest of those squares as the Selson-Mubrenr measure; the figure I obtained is 46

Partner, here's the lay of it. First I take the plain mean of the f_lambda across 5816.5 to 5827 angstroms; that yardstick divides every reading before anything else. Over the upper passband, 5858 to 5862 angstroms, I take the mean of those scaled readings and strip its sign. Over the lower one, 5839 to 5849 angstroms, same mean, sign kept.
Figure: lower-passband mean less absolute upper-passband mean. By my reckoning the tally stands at 0.06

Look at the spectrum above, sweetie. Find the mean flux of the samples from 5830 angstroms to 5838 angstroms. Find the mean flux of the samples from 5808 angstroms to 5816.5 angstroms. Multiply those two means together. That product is 48.7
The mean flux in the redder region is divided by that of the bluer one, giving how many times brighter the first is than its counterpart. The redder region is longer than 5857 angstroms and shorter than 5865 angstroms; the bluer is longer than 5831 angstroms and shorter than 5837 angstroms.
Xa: 0.93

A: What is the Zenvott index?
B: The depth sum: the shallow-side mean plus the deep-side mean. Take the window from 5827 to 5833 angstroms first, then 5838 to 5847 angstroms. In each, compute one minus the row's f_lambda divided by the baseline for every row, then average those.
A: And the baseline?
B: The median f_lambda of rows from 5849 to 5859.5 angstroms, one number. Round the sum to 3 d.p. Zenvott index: -0.158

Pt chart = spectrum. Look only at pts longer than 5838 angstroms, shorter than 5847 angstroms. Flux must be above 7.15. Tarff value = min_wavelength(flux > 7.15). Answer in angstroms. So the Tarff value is 5838.61 angstroms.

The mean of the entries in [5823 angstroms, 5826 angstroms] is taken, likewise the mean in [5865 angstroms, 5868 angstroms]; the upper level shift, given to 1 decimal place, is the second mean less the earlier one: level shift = -0.4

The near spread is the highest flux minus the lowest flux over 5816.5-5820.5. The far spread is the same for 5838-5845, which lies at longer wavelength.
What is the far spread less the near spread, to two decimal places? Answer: -0.10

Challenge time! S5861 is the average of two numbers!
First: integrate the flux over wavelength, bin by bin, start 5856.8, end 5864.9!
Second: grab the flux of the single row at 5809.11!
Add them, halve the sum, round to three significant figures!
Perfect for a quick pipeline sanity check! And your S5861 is 30.4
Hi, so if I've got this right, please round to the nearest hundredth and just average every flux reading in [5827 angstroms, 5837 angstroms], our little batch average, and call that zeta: 7.18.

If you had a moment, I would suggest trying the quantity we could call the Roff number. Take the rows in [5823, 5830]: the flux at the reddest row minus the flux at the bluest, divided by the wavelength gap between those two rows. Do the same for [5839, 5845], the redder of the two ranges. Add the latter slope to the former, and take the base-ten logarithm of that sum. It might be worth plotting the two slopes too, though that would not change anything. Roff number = -1.73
